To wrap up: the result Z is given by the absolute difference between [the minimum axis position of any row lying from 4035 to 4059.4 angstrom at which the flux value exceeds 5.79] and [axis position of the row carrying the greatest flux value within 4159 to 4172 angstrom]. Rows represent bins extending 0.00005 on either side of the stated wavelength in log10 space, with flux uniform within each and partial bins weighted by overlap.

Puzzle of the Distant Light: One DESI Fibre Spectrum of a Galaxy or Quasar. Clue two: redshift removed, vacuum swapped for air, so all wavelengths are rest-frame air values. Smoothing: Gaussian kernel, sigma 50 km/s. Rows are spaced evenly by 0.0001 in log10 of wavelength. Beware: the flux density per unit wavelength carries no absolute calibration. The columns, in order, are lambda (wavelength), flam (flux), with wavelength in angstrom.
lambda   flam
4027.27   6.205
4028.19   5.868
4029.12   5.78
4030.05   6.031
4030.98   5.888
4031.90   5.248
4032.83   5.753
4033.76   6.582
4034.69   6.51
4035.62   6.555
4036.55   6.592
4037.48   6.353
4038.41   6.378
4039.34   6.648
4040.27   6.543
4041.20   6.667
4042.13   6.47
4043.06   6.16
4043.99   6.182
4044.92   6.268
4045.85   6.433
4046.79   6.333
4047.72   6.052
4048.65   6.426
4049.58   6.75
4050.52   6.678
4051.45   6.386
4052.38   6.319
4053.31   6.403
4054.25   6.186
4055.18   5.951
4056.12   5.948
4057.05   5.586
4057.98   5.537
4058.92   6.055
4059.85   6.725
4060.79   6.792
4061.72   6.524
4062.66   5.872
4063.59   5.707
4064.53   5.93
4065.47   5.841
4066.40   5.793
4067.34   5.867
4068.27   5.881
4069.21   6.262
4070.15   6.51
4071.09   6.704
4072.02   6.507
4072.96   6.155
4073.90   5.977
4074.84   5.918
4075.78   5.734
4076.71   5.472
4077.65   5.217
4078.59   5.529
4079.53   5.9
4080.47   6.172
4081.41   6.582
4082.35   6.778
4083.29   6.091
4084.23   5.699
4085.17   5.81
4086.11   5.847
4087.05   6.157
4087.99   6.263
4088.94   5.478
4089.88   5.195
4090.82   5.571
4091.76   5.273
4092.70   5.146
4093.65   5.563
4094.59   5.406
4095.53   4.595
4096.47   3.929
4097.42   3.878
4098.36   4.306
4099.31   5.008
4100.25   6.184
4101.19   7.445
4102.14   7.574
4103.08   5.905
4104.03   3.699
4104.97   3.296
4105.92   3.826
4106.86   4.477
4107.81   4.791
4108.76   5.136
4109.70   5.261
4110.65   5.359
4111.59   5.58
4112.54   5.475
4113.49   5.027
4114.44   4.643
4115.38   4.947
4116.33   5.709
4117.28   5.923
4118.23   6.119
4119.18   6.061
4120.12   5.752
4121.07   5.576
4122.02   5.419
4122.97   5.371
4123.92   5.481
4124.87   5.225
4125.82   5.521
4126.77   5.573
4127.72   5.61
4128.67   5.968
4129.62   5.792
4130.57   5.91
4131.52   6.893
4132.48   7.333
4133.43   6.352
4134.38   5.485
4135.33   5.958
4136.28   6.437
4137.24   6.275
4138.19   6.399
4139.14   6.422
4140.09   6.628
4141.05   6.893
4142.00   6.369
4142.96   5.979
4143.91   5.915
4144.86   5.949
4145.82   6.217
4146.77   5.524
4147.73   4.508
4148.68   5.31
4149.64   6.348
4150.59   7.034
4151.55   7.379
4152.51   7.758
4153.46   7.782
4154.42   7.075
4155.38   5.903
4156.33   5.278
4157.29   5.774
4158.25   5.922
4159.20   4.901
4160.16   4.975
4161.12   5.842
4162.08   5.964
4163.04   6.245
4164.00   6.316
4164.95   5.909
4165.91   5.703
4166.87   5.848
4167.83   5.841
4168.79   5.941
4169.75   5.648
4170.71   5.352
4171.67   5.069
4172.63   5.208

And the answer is 128.4 angstrom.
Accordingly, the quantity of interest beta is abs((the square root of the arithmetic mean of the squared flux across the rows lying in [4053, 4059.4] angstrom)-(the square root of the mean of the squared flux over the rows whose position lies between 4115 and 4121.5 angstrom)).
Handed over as 0.2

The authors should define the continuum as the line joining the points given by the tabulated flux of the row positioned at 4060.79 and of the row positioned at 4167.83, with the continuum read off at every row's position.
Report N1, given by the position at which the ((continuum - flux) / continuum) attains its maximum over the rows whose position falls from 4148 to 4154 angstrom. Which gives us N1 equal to 4148.68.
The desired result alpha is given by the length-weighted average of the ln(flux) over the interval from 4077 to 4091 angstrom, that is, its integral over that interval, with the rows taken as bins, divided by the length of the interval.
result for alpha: 1.77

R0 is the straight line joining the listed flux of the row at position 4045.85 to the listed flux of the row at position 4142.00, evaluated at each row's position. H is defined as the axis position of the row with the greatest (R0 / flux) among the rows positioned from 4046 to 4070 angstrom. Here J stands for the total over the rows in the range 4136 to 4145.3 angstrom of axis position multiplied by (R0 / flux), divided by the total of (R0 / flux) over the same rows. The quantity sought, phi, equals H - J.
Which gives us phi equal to -82.7 angstrom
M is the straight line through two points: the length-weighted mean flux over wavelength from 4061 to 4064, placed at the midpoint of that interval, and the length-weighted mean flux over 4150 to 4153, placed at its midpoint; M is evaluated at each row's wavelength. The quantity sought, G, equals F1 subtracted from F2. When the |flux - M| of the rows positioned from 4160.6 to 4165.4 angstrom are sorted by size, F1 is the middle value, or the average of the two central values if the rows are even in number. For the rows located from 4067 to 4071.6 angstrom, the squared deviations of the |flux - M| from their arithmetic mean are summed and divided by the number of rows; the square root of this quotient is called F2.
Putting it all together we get -1.4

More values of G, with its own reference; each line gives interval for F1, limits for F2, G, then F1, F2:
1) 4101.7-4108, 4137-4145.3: -1.9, 2.3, 0.33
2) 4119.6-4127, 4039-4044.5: -1.3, 1.5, 0.22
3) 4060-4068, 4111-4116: 0.0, 0.3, 0.36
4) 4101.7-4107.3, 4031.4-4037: -2.3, 2.6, 0.30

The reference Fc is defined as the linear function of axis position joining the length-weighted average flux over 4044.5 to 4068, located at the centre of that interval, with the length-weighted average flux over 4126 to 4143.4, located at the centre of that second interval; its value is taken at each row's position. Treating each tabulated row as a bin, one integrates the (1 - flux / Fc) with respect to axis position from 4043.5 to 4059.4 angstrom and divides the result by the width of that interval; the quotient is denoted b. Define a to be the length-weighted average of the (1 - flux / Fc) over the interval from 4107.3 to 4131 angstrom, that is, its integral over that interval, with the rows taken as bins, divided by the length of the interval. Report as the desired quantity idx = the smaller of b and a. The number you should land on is -0.006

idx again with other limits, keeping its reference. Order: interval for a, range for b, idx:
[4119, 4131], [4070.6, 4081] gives 0.040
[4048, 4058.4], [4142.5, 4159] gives -0.004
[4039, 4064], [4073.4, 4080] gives -0.018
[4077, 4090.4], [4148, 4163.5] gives 0.007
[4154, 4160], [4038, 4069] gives -0.008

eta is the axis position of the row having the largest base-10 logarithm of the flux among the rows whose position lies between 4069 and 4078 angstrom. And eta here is 4071.09 angstrom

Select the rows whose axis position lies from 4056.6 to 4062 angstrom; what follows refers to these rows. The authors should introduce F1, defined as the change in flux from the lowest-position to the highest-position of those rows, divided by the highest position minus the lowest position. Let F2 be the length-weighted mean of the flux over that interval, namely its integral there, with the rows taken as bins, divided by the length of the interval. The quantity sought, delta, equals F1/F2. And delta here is 0.032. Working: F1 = 0.201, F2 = 6.2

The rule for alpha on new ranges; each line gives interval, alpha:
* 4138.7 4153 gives 1.83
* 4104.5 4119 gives 1.61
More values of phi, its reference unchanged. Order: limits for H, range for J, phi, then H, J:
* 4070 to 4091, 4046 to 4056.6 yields 38.4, 4089.88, 4051.5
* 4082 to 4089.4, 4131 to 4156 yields -54.4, 4088.94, 4143.4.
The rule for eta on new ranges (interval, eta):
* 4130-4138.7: 4132.48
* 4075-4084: 4082.35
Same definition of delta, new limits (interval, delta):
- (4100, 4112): -0.010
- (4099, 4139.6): 0.006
